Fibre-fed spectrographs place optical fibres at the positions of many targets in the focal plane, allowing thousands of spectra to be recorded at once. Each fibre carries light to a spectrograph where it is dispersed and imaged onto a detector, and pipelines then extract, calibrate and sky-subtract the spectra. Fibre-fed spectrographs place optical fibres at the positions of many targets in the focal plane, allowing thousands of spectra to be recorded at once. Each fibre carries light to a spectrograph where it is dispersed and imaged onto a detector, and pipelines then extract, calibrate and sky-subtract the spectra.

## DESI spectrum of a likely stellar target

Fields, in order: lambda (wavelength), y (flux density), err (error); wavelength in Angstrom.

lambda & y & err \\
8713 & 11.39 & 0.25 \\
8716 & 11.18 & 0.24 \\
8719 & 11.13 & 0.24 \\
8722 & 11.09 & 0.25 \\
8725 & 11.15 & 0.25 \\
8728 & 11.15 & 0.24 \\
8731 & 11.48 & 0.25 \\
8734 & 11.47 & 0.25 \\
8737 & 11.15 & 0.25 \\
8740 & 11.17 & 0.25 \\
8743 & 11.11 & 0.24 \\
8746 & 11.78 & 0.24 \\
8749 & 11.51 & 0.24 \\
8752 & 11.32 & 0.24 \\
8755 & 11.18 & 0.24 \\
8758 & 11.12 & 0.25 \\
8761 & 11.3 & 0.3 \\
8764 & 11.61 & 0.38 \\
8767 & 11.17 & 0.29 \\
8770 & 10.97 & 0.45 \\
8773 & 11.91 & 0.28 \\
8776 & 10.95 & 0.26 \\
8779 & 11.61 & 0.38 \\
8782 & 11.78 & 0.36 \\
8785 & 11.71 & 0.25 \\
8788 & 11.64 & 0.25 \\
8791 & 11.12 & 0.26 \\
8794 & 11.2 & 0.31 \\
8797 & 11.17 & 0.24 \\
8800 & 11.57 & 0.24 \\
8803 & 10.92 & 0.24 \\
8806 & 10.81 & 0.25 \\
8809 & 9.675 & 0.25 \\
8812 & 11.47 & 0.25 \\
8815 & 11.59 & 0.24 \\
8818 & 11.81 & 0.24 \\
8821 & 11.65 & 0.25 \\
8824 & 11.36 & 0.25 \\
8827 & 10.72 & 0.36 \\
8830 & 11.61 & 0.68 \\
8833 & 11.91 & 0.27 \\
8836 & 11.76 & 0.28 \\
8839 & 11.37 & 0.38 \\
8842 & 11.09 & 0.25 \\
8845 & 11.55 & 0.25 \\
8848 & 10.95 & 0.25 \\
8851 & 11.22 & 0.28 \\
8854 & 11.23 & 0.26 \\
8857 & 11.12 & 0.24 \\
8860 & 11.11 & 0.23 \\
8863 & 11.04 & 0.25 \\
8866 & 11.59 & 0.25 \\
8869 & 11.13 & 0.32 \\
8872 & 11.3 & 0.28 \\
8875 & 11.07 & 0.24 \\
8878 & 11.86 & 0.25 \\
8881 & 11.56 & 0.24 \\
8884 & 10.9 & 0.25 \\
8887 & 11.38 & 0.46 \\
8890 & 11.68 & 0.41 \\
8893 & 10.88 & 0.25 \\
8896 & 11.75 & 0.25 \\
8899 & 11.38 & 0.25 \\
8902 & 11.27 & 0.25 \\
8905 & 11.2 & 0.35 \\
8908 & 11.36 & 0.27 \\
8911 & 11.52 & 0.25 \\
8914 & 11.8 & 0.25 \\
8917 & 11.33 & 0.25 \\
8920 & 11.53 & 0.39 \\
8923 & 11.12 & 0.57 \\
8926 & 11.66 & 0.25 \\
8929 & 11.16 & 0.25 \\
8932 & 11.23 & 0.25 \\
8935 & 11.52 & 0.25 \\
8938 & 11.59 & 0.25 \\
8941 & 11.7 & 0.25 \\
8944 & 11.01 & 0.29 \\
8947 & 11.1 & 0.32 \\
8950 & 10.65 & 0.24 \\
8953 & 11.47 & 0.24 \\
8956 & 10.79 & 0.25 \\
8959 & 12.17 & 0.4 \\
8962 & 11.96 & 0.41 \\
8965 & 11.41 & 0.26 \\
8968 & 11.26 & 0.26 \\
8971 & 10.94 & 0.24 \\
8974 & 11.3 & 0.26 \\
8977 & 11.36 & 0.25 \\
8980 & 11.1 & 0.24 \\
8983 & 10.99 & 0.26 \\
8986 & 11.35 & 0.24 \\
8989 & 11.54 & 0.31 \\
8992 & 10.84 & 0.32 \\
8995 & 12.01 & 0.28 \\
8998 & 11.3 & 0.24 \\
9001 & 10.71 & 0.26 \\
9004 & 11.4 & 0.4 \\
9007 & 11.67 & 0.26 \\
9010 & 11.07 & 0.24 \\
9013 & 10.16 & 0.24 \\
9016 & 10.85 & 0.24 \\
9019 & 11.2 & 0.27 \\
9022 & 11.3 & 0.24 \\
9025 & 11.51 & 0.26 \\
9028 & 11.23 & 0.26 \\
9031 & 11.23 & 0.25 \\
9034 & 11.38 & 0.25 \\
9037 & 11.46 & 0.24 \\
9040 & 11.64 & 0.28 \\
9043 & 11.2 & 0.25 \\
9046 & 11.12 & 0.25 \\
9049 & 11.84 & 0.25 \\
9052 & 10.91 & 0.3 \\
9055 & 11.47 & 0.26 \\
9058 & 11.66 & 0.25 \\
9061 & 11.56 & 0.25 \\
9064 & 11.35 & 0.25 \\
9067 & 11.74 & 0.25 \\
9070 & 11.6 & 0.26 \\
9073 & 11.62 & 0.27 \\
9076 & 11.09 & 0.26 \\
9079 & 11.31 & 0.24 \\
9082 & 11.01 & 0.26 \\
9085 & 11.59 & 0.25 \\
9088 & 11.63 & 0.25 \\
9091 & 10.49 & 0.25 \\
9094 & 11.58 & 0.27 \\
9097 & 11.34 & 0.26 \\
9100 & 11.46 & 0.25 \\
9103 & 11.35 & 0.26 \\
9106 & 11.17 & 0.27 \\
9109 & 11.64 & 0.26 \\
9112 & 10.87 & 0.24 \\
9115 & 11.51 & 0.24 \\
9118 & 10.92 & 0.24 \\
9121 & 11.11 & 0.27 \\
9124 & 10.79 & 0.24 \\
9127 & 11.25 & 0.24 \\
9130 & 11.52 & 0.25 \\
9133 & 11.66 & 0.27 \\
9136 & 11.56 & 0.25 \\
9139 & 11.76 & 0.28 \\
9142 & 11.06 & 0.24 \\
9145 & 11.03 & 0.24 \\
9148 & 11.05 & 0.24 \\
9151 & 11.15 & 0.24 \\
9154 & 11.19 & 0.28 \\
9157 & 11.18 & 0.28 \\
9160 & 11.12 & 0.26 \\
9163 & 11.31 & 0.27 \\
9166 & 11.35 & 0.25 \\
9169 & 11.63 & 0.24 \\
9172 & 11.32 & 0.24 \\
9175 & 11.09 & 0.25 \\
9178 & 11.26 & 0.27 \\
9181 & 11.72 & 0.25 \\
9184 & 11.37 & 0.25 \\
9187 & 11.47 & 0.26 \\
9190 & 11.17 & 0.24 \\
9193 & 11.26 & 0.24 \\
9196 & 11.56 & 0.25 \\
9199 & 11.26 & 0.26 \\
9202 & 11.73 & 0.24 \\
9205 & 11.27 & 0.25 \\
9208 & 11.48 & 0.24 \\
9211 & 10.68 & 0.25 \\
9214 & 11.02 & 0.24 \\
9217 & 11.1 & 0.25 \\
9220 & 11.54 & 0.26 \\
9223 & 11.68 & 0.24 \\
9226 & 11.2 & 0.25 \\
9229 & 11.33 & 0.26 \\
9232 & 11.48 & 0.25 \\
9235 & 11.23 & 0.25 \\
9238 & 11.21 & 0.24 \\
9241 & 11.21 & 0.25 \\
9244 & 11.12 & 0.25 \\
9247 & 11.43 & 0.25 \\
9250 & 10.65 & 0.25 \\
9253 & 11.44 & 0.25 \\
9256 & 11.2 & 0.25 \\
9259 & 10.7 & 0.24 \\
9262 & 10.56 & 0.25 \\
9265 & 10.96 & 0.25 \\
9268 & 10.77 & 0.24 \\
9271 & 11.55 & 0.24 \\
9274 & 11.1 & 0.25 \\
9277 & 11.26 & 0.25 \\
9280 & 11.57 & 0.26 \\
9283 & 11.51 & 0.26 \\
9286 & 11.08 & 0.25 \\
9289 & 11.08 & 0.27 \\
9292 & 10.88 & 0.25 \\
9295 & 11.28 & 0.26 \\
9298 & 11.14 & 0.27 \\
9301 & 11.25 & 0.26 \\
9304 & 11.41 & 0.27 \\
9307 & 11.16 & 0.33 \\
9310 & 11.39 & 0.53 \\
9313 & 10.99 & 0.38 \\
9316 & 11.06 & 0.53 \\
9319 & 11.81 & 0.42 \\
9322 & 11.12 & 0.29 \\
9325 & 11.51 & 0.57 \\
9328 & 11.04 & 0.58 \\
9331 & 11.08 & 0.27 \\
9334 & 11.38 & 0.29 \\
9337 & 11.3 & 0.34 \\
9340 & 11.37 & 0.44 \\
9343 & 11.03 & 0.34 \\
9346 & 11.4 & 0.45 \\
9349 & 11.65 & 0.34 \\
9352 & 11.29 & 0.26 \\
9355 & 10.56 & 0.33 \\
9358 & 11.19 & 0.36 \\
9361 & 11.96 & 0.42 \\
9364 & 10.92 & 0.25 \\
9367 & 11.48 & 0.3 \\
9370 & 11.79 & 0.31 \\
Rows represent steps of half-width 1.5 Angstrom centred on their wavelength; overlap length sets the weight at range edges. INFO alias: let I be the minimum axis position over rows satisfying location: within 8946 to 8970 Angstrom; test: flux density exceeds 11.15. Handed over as 8953 Angstrom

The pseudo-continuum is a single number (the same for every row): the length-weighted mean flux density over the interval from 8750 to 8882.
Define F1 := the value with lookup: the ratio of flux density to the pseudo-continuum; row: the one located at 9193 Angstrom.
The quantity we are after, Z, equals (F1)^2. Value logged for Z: 0.99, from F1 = 1.00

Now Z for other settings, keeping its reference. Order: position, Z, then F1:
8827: 0.90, 0.95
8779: 1.05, 1.03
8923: 0.97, 0.98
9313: 0.94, 0.97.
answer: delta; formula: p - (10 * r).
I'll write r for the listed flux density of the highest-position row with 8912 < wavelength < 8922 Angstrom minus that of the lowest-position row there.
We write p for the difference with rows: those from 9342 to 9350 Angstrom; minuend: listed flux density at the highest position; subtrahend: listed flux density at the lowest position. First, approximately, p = 0.6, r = -0.27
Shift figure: 3.3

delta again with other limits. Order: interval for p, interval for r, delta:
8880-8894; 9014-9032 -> -4.5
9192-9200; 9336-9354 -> 0.1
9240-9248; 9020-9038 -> -1.4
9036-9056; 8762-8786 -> -1.0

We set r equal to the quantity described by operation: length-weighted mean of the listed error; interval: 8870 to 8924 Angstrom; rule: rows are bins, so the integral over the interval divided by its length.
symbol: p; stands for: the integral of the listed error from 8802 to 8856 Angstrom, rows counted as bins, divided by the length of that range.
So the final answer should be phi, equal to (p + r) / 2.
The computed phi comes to 0.296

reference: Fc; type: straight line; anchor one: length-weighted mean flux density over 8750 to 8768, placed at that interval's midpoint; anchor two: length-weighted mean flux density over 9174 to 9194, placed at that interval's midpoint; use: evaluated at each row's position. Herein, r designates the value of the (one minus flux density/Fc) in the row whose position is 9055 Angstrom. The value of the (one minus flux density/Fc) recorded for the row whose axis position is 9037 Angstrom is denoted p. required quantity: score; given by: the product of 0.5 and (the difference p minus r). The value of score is 0.000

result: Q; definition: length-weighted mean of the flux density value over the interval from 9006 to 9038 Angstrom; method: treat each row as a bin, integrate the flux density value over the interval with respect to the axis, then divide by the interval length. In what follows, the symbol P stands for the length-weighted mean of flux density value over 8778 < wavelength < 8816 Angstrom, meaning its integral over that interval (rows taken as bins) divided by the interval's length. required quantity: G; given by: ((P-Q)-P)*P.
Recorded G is -126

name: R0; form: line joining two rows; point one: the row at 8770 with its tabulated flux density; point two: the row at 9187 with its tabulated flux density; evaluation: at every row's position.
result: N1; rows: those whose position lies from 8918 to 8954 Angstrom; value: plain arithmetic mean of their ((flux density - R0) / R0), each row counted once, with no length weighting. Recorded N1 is 0.013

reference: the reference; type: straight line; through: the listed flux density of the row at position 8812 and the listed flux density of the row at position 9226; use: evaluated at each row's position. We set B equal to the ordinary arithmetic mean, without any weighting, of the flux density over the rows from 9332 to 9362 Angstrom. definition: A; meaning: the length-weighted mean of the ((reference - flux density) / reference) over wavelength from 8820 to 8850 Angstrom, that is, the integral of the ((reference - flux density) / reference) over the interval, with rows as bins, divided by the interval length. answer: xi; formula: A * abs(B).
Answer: 0.06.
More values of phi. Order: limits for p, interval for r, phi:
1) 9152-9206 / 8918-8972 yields 0.276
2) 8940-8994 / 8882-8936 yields 0.291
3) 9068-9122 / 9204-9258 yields 0.252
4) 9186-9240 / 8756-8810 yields 0.270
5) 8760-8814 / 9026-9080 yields 0.274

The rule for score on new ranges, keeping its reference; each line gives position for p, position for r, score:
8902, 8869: -0.006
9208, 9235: -0.011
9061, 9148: -0.023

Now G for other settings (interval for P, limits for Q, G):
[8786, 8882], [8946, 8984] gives -127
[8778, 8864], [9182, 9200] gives -128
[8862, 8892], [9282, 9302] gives -127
